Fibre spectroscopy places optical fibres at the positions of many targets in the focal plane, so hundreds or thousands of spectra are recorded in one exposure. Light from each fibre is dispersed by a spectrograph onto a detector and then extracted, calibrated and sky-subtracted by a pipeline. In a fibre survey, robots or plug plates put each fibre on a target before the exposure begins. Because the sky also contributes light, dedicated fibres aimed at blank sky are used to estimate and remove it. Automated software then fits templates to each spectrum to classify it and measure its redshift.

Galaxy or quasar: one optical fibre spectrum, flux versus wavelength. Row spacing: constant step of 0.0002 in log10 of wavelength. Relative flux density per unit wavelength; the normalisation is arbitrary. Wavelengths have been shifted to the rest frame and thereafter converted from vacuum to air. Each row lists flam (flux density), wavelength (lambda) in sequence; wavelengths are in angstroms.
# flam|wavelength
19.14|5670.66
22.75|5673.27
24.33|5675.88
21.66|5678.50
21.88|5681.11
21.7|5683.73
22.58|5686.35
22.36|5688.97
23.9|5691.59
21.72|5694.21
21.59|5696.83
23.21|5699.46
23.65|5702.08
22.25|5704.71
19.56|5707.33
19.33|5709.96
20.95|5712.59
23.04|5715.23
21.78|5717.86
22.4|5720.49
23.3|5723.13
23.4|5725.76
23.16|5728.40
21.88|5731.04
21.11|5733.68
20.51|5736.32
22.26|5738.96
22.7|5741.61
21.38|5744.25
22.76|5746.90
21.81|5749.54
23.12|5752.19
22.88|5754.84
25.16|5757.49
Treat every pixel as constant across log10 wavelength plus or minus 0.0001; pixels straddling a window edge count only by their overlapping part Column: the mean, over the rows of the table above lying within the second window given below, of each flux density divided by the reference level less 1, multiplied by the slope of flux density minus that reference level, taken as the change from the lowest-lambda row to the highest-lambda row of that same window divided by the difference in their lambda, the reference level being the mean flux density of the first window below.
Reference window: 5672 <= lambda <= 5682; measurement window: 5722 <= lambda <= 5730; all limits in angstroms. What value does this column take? -0.001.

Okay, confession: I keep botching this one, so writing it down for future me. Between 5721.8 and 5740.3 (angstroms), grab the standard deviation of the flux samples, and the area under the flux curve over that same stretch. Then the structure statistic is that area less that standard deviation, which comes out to 410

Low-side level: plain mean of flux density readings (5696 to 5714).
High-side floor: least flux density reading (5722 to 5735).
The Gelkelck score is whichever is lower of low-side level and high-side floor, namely 21.1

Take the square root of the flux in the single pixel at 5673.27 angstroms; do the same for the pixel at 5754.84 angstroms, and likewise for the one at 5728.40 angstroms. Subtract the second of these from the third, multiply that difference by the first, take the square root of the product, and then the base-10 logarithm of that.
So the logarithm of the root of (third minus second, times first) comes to -0.43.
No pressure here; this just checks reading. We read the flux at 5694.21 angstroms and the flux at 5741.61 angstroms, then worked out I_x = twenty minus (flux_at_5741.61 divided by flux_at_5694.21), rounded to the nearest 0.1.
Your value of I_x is 19.0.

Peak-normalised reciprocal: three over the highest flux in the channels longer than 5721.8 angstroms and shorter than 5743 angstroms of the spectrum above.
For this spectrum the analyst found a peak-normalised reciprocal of 0.128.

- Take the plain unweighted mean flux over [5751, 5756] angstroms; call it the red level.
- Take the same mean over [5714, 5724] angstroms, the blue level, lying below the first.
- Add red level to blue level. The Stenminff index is 45.6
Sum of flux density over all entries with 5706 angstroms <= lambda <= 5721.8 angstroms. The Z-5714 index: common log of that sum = 2.10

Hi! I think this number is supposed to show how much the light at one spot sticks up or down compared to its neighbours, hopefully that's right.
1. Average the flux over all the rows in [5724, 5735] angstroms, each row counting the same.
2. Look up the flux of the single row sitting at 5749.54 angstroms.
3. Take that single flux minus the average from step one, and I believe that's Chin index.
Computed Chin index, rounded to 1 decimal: -0.6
